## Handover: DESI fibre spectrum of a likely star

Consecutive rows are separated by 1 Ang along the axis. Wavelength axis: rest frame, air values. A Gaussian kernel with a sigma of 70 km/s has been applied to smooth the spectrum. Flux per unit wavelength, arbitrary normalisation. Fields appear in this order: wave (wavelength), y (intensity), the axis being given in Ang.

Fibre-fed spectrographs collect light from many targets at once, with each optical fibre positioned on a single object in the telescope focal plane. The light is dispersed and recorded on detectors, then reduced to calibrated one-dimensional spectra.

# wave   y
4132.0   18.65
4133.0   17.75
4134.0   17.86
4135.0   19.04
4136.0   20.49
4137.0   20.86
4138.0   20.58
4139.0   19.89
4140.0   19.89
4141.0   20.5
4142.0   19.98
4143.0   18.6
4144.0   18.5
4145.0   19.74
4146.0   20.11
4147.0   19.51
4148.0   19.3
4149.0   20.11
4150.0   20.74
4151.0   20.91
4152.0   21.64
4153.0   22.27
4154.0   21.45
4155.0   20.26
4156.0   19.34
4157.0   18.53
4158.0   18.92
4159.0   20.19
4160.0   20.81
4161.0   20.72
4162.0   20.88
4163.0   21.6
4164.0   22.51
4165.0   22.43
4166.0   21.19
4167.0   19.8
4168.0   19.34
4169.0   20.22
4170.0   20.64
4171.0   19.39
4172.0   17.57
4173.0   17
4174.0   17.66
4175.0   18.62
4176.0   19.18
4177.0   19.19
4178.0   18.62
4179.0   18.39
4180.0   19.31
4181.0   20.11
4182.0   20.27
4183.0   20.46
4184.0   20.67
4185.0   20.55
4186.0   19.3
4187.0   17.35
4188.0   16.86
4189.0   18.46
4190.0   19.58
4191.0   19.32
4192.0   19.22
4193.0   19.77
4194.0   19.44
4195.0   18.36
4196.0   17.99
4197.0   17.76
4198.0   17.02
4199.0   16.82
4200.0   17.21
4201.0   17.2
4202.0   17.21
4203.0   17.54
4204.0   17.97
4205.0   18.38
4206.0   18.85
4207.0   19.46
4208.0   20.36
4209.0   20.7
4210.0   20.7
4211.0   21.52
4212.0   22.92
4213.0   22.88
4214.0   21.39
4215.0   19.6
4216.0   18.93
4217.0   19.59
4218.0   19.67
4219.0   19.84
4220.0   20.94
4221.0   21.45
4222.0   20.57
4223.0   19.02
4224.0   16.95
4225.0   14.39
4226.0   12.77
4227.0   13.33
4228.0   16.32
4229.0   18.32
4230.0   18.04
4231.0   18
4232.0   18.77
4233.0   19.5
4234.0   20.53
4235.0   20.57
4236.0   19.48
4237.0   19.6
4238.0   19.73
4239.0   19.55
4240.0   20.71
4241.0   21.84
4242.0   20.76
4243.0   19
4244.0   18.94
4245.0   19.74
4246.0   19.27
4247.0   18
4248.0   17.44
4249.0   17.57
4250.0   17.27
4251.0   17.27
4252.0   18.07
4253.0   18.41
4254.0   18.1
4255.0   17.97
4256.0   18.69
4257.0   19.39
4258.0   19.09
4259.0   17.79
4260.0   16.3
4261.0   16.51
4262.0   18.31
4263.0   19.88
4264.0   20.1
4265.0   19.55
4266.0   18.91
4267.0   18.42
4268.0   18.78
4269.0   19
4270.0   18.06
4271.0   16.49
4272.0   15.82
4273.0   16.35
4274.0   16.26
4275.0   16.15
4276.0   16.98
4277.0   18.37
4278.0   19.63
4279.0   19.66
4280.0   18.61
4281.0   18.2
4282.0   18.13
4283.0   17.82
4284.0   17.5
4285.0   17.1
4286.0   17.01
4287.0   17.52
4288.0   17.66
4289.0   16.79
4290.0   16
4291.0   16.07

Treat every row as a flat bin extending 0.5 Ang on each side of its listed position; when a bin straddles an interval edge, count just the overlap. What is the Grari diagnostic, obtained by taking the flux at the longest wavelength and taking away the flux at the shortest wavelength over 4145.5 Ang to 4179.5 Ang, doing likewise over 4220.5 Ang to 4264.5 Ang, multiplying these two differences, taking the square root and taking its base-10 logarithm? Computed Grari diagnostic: 0.18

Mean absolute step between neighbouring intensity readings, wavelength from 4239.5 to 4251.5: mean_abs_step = 0.69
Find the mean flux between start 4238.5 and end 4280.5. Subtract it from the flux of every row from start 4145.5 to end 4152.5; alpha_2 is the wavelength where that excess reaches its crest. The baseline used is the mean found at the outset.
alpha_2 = 4152.0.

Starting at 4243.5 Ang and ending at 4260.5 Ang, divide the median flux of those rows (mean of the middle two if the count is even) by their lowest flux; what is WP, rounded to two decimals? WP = 1.11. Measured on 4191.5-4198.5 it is 1.08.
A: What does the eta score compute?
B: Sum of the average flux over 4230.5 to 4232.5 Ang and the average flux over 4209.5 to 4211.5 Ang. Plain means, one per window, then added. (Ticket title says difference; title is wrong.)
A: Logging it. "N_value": 39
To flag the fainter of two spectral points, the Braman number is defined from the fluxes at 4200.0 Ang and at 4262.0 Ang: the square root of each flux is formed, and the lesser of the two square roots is 4.15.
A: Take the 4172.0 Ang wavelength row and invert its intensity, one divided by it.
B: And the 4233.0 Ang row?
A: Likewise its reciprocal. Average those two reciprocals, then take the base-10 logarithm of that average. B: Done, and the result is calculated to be -1.27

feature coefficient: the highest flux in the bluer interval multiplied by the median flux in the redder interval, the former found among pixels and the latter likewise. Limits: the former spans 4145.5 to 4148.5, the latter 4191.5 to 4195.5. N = 389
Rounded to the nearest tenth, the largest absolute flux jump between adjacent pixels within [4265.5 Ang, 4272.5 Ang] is 1.6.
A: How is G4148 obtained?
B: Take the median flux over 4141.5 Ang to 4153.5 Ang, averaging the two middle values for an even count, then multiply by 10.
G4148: 200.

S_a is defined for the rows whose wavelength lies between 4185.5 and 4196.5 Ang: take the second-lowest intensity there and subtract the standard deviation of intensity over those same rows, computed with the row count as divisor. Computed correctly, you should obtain 16.4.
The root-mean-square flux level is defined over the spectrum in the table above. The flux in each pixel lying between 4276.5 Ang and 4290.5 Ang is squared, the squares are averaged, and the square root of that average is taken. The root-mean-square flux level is 17.9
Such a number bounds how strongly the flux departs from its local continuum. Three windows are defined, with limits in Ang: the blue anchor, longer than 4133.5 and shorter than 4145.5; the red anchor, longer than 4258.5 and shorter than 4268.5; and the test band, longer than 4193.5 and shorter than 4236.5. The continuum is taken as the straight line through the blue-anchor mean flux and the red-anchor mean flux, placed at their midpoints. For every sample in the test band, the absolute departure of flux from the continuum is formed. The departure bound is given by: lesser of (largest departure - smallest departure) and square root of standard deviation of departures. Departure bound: 1.17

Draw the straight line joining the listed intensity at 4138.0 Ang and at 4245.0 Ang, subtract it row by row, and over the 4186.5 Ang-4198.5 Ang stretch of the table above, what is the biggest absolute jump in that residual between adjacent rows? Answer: 1.61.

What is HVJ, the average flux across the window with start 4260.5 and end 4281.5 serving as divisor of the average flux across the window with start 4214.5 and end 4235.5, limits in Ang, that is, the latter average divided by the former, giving 1.02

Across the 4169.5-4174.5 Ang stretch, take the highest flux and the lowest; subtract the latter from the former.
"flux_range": 3.6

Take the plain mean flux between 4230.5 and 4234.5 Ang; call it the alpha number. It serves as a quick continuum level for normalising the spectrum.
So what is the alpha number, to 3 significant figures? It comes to 19.2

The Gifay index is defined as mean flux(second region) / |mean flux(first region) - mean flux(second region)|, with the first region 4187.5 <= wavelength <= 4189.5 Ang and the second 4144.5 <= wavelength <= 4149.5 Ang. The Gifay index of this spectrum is 9.4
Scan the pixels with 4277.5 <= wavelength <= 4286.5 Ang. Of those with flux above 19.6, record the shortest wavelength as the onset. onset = 4278.0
